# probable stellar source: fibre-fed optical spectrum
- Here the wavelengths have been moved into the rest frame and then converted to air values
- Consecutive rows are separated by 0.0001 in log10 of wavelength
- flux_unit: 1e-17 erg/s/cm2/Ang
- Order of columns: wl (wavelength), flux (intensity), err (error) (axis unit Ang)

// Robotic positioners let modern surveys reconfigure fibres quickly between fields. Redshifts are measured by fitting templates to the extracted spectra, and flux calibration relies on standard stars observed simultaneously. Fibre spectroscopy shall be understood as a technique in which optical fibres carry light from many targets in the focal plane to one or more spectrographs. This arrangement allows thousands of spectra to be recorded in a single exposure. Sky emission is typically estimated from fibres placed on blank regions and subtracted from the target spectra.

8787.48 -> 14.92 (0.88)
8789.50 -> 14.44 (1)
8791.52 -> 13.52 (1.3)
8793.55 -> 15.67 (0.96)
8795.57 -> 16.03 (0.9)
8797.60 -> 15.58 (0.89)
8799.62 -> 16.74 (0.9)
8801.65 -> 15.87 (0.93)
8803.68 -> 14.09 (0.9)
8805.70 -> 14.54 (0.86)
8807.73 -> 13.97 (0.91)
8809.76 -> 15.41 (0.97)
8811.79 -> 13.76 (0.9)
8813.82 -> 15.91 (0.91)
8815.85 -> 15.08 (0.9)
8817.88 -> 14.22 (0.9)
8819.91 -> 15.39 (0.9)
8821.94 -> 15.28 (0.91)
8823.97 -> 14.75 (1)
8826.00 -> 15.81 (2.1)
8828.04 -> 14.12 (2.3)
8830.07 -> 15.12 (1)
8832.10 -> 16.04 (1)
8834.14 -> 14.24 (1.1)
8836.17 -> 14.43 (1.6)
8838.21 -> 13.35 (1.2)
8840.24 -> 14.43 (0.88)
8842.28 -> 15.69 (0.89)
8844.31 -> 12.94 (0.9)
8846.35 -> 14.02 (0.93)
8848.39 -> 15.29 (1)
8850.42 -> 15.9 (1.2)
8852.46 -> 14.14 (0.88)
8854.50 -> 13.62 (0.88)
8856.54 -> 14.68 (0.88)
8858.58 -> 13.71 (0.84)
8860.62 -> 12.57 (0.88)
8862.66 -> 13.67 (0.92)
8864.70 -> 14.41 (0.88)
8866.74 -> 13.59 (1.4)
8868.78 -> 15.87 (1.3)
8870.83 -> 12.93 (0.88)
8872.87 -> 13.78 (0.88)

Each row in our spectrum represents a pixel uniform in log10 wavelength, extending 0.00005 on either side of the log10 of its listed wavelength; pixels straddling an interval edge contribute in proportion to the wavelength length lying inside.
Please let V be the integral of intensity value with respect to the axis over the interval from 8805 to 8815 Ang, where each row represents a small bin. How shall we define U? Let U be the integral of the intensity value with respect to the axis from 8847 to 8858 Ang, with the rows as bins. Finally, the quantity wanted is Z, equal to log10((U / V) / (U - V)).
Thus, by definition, -1.11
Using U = 161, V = 147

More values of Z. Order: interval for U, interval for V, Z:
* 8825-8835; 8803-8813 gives -0.81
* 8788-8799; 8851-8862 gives -1.11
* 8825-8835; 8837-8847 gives -0.96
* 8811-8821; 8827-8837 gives -0.03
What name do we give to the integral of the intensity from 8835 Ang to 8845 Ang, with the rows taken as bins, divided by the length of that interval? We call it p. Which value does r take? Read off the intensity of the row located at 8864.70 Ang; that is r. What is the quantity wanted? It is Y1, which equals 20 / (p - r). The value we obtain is -105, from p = 14.2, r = 14.41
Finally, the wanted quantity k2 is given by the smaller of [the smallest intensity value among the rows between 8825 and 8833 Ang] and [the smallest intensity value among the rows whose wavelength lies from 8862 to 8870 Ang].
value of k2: 13.6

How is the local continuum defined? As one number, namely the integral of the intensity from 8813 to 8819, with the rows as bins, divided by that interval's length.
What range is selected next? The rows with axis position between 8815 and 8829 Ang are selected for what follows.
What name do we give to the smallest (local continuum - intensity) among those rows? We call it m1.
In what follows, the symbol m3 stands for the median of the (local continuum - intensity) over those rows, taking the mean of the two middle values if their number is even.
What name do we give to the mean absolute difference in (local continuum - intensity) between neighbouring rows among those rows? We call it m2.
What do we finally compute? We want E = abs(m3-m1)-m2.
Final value -0.17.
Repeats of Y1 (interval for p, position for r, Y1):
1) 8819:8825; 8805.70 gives 33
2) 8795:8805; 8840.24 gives 17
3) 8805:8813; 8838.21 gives 18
